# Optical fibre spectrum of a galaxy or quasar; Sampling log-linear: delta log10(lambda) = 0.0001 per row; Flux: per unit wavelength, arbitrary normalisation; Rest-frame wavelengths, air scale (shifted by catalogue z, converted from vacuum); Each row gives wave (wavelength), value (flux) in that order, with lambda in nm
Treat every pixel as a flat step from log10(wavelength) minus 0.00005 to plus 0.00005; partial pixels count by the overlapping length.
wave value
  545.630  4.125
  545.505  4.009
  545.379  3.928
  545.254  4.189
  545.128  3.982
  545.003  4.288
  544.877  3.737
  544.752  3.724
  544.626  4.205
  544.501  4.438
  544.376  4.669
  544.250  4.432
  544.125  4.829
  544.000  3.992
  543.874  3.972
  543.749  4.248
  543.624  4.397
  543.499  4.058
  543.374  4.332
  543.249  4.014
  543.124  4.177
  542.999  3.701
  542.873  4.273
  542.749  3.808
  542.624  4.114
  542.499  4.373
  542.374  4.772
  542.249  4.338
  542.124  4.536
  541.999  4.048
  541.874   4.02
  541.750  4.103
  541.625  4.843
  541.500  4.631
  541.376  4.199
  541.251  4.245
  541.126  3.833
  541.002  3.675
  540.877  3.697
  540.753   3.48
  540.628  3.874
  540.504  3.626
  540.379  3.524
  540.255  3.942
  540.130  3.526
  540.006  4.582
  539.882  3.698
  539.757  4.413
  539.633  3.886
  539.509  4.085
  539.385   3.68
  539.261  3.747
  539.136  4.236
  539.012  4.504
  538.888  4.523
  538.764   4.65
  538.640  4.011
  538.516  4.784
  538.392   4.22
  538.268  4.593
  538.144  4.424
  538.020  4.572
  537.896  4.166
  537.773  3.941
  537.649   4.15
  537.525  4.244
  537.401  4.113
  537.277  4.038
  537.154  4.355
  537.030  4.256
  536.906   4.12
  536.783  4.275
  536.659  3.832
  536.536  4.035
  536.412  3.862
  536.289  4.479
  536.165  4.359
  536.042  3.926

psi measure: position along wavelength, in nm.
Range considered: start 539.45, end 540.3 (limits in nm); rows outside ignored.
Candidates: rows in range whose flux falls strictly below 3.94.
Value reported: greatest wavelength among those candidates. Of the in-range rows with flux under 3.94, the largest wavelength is 540.130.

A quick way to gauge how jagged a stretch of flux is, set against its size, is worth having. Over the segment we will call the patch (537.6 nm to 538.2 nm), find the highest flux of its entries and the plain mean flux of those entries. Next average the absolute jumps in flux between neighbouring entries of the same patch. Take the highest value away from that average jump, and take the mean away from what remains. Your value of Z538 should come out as -8.58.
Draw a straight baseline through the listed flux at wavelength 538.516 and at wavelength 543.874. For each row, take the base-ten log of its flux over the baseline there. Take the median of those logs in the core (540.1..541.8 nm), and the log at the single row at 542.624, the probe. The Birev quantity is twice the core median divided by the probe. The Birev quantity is 24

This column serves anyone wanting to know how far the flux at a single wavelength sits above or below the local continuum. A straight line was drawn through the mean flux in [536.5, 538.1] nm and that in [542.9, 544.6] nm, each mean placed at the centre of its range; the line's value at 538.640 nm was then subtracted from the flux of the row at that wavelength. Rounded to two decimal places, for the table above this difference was -0.17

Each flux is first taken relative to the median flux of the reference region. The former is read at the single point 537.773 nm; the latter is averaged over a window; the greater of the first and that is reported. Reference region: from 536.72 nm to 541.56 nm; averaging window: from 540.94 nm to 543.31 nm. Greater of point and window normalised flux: 1.01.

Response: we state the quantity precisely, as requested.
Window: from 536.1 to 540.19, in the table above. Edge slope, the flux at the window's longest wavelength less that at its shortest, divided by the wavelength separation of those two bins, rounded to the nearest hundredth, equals -0.21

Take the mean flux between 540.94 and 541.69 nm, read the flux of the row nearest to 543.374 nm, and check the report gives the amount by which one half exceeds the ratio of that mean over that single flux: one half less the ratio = -0.48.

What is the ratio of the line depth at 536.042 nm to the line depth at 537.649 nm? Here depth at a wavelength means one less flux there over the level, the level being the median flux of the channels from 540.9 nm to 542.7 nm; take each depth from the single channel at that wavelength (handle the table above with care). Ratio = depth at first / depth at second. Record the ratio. 4.1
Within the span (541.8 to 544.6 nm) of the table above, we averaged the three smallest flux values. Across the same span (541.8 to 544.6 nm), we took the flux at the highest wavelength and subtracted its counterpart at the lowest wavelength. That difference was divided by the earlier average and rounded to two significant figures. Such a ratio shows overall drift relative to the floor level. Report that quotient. 0.11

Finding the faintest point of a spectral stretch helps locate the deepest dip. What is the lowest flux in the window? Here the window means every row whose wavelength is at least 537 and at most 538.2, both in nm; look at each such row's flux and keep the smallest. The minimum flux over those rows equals 3.941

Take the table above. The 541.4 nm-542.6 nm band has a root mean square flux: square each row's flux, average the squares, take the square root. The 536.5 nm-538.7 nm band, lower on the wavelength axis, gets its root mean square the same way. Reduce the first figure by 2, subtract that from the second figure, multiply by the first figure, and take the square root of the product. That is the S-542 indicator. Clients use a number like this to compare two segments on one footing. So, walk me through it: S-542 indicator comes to 2.83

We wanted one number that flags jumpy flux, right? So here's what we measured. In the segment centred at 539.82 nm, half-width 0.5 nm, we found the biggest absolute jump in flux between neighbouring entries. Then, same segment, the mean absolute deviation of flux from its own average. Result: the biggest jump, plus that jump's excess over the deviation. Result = 1.82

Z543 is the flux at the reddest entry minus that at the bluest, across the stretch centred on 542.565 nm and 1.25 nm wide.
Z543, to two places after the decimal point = 0.13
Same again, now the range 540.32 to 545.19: 0.46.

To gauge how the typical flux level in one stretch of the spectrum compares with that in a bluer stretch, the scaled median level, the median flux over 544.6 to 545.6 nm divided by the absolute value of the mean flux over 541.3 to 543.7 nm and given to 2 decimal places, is 0.94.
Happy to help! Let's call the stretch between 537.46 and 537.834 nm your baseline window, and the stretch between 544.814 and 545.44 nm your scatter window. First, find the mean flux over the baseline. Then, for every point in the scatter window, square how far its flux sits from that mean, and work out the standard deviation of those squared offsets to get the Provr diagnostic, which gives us 0.05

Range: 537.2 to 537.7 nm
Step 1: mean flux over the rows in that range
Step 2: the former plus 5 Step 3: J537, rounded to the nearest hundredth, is 9.14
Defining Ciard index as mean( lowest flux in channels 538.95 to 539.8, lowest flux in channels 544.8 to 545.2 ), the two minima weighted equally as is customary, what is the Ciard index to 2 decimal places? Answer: 3.71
